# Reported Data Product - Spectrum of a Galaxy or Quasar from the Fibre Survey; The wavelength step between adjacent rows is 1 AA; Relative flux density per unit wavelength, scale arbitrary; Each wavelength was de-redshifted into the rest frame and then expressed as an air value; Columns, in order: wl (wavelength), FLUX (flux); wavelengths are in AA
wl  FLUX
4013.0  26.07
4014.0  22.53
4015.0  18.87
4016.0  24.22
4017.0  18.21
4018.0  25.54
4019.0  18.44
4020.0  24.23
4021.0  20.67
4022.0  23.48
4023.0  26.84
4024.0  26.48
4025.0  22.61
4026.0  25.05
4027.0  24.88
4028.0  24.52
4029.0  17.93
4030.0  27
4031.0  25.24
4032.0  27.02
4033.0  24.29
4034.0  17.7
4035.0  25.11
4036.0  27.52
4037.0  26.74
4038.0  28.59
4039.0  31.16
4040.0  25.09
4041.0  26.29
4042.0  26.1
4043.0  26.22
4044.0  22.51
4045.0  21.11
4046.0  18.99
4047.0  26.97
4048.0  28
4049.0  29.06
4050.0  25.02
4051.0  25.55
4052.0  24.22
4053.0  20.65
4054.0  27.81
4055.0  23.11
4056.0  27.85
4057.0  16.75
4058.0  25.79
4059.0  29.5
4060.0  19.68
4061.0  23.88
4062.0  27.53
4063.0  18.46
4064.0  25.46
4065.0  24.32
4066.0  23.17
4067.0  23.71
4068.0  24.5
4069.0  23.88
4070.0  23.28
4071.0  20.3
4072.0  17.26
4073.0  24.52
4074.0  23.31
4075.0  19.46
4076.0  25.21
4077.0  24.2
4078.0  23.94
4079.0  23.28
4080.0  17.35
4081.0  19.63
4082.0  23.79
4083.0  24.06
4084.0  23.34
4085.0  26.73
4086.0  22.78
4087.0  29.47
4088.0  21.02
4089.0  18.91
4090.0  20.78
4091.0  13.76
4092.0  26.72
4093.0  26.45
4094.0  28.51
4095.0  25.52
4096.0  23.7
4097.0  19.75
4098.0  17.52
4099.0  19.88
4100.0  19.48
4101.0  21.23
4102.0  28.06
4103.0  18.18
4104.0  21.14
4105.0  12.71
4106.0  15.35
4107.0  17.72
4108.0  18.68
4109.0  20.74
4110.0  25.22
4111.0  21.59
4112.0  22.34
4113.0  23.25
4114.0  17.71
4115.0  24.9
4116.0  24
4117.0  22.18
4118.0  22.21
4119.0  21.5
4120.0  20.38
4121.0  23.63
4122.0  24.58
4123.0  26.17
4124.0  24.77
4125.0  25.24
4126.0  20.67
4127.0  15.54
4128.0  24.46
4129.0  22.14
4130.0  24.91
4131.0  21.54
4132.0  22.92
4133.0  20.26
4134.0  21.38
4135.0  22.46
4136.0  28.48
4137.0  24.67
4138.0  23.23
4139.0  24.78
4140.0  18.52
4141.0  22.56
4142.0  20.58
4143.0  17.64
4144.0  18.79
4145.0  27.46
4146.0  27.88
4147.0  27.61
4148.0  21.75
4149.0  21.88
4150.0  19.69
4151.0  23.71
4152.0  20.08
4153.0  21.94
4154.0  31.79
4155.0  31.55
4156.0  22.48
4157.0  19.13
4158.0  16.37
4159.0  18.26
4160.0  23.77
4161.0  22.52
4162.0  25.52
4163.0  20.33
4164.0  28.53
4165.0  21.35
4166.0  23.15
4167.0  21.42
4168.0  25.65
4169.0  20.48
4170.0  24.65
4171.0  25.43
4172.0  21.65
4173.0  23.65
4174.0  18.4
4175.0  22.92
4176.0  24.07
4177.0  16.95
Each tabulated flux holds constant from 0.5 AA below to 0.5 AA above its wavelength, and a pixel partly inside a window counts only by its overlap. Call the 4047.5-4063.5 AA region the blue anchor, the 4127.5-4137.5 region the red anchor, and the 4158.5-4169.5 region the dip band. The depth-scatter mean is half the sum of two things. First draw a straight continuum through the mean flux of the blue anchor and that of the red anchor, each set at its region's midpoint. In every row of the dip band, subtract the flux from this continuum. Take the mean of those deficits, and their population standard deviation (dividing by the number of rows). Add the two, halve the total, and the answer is 1.4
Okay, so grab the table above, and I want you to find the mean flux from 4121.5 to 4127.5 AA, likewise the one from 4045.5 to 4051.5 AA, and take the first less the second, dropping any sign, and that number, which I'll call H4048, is 2.8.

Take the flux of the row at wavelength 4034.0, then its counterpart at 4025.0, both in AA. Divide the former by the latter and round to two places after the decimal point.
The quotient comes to 0.78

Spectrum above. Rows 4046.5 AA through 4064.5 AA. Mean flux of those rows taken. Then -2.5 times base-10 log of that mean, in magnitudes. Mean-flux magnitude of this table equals -3.48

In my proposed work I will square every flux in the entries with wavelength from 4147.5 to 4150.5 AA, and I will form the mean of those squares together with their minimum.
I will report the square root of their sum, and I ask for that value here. 28.9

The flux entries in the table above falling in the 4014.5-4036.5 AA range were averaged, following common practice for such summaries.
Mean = 23.4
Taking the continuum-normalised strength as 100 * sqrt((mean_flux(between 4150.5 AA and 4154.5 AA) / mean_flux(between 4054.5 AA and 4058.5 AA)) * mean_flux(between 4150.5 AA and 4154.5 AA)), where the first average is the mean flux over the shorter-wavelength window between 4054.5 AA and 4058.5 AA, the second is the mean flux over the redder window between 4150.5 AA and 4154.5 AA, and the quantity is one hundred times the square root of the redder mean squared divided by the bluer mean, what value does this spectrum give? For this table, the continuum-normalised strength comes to 504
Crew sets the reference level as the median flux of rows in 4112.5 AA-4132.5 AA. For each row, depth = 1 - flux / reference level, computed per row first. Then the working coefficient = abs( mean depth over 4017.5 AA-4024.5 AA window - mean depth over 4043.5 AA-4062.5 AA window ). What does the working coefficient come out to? 0.03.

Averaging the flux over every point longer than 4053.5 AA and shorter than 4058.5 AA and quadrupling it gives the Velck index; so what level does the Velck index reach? 97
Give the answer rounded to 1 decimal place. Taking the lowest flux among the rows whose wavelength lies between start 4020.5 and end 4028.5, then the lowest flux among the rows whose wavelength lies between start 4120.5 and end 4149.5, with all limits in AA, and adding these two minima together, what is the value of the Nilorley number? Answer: 36.2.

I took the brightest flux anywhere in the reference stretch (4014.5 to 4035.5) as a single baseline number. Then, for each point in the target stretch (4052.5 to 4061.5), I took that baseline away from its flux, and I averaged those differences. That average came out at -3.1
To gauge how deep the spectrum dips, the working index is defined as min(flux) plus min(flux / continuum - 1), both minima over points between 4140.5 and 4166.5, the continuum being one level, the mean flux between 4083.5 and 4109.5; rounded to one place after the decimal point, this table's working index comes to 16.1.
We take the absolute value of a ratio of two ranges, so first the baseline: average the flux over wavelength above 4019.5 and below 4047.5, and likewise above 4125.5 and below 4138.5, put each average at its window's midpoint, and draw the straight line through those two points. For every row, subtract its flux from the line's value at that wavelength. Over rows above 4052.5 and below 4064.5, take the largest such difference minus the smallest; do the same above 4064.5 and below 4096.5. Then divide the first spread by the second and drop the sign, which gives 0.82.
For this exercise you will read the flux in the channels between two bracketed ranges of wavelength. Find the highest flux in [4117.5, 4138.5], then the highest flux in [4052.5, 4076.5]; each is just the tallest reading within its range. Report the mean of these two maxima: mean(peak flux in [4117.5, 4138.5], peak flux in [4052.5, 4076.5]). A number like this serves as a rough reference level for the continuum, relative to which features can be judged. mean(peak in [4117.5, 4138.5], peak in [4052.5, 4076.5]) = 29.0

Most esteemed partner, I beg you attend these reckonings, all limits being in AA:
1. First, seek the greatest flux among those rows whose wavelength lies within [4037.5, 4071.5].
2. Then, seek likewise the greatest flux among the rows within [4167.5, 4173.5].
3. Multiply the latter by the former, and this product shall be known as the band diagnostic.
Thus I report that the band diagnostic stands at 799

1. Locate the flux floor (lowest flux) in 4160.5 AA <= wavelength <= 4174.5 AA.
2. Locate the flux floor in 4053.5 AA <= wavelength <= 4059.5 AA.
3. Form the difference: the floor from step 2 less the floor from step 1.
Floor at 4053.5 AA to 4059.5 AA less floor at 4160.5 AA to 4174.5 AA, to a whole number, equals -2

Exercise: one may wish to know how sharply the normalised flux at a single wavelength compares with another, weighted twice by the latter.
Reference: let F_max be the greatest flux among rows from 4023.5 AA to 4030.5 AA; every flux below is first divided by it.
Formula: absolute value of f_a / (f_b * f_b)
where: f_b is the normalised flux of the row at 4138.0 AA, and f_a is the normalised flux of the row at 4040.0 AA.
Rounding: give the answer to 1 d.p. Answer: 1.3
